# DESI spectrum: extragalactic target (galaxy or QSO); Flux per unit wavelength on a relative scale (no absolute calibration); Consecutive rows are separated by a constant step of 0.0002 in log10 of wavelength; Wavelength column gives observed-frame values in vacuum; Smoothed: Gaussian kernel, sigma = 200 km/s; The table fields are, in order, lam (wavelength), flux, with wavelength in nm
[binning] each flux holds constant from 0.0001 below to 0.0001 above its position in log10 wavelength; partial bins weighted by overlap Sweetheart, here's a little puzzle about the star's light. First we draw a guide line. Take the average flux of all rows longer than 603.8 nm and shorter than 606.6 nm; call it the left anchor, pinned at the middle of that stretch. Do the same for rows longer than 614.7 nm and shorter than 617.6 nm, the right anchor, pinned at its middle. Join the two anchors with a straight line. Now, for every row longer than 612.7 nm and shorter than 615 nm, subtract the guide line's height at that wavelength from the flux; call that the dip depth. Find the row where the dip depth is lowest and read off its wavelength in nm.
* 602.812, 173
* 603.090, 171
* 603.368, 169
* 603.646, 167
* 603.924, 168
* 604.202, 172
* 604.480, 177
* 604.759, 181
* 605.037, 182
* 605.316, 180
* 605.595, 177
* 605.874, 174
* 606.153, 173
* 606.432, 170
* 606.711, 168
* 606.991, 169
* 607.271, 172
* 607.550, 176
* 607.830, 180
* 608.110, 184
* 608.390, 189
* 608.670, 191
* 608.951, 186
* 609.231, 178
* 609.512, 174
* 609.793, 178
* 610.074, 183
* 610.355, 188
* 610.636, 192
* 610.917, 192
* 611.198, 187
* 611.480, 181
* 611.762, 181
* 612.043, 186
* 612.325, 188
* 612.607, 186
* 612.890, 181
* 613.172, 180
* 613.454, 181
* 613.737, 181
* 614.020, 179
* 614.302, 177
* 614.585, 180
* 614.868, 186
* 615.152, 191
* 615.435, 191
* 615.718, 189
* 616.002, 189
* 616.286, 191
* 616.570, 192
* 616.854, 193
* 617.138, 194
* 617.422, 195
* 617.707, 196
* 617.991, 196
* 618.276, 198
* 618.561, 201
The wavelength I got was 614.302 nm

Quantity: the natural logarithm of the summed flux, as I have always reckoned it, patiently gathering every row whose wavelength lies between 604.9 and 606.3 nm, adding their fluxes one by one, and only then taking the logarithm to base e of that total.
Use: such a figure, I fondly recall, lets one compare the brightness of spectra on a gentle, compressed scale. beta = 6.79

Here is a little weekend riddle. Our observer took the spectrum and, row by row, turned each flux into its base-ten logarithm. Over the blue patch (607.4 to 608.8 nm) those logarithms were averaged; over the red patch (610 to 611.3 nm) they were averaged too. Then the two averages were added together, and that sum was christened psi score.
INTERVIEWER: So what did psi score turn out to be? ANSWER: 4.54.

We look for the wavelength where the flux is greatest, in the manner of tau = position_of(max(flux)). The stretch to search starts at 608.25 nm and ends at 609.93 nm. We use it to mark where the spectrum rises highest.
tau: 608.670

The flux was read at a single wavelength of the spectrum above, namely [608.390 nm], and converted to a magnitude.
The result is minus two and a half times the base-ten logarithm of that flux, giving -5.69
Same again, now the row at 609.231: -5.63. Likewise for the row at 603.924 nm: -5.56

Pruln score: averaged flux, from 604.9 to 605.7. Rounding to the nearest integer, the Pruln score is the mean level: 180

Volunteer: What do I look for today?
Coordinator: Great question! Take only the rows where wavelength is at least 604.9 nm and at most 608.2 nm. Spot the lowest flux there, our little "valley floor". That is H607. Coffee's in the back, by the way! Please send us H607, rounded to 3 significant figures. 168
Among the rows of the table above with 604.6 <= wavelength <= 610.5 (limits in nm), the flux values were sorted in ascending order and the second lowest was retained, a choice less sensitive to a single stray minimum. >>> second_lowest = 169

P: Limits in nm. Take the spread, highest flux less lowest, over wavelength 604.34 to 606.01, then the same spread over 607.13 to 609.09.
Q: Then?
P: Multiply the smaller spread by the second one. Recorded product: 152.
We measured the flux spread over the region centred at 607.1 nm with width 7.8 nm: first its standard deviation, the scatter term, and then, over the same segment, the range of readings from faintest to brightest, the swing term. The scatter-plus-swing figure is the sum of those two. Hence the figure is 33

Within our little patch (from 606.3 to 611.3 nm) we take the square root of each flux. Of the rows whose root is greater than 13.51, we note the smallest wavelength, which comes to 608.110 nm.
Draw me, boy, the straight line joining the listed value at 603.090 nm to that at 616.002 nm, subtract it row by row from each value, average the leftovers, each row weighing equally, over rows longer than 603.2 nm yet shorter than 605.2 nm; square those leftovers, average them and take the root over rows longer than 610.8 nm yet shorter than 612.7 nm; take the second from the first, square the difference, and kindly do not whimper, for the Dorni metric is 13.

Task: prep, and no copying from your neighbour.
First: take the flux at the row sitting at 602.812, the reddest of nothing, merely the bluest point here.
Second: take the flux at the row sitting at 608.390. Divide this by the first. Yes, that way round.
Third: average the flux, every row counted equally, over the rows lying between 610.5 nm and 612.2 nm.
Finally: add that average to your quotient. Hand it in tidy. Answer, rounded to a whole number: 188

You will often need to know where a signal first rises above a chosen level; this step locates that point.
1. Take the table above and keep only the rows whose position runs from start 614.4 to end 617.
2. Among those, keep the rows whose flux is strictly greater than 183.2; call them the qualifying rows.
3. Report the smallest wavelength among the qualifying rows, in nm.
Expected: 614.868 nm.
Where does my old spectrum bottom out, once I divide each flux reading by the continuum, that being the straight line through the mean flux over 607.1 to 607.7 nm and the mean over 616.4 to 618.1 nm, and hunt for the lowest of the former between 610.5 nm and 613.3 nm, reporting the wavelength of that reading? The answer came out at 613.172 nm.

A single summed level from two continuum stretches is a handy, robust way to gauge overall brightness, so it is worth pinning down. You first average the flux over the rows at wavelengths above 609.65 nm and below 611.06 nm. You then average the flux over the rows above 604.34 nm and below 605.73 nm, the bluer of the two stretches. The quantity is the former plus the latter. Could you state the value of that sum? 366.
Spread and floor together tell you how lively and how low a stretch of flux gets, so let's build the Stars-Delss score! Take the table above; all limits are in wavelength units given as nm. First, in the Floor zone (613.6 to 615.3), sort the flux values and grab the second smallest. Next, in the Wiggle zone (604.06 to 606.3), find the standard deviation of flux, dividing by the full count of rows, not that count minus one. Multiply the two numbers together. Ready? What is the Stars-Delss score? 633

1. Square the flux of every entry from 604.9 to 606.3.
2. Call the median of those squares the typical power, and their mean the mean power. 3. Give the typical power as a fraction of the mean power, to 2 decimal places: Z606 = 1.00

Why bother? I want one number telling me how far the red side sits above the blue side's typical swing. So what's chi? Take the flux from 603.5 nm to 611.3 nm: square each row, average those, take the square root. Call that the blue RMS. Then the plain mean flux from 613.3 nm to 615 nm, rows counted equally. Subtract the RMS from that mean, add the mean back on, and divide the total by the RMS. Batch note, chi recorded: 1.02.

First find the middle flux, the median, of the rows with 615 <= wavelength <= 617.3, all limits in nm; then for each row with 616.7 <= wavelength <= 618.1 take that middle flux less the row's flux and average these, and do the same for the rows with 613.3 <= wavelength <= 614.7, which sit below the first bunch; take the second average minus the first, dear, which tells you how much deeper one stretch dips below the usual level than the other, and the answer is 15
